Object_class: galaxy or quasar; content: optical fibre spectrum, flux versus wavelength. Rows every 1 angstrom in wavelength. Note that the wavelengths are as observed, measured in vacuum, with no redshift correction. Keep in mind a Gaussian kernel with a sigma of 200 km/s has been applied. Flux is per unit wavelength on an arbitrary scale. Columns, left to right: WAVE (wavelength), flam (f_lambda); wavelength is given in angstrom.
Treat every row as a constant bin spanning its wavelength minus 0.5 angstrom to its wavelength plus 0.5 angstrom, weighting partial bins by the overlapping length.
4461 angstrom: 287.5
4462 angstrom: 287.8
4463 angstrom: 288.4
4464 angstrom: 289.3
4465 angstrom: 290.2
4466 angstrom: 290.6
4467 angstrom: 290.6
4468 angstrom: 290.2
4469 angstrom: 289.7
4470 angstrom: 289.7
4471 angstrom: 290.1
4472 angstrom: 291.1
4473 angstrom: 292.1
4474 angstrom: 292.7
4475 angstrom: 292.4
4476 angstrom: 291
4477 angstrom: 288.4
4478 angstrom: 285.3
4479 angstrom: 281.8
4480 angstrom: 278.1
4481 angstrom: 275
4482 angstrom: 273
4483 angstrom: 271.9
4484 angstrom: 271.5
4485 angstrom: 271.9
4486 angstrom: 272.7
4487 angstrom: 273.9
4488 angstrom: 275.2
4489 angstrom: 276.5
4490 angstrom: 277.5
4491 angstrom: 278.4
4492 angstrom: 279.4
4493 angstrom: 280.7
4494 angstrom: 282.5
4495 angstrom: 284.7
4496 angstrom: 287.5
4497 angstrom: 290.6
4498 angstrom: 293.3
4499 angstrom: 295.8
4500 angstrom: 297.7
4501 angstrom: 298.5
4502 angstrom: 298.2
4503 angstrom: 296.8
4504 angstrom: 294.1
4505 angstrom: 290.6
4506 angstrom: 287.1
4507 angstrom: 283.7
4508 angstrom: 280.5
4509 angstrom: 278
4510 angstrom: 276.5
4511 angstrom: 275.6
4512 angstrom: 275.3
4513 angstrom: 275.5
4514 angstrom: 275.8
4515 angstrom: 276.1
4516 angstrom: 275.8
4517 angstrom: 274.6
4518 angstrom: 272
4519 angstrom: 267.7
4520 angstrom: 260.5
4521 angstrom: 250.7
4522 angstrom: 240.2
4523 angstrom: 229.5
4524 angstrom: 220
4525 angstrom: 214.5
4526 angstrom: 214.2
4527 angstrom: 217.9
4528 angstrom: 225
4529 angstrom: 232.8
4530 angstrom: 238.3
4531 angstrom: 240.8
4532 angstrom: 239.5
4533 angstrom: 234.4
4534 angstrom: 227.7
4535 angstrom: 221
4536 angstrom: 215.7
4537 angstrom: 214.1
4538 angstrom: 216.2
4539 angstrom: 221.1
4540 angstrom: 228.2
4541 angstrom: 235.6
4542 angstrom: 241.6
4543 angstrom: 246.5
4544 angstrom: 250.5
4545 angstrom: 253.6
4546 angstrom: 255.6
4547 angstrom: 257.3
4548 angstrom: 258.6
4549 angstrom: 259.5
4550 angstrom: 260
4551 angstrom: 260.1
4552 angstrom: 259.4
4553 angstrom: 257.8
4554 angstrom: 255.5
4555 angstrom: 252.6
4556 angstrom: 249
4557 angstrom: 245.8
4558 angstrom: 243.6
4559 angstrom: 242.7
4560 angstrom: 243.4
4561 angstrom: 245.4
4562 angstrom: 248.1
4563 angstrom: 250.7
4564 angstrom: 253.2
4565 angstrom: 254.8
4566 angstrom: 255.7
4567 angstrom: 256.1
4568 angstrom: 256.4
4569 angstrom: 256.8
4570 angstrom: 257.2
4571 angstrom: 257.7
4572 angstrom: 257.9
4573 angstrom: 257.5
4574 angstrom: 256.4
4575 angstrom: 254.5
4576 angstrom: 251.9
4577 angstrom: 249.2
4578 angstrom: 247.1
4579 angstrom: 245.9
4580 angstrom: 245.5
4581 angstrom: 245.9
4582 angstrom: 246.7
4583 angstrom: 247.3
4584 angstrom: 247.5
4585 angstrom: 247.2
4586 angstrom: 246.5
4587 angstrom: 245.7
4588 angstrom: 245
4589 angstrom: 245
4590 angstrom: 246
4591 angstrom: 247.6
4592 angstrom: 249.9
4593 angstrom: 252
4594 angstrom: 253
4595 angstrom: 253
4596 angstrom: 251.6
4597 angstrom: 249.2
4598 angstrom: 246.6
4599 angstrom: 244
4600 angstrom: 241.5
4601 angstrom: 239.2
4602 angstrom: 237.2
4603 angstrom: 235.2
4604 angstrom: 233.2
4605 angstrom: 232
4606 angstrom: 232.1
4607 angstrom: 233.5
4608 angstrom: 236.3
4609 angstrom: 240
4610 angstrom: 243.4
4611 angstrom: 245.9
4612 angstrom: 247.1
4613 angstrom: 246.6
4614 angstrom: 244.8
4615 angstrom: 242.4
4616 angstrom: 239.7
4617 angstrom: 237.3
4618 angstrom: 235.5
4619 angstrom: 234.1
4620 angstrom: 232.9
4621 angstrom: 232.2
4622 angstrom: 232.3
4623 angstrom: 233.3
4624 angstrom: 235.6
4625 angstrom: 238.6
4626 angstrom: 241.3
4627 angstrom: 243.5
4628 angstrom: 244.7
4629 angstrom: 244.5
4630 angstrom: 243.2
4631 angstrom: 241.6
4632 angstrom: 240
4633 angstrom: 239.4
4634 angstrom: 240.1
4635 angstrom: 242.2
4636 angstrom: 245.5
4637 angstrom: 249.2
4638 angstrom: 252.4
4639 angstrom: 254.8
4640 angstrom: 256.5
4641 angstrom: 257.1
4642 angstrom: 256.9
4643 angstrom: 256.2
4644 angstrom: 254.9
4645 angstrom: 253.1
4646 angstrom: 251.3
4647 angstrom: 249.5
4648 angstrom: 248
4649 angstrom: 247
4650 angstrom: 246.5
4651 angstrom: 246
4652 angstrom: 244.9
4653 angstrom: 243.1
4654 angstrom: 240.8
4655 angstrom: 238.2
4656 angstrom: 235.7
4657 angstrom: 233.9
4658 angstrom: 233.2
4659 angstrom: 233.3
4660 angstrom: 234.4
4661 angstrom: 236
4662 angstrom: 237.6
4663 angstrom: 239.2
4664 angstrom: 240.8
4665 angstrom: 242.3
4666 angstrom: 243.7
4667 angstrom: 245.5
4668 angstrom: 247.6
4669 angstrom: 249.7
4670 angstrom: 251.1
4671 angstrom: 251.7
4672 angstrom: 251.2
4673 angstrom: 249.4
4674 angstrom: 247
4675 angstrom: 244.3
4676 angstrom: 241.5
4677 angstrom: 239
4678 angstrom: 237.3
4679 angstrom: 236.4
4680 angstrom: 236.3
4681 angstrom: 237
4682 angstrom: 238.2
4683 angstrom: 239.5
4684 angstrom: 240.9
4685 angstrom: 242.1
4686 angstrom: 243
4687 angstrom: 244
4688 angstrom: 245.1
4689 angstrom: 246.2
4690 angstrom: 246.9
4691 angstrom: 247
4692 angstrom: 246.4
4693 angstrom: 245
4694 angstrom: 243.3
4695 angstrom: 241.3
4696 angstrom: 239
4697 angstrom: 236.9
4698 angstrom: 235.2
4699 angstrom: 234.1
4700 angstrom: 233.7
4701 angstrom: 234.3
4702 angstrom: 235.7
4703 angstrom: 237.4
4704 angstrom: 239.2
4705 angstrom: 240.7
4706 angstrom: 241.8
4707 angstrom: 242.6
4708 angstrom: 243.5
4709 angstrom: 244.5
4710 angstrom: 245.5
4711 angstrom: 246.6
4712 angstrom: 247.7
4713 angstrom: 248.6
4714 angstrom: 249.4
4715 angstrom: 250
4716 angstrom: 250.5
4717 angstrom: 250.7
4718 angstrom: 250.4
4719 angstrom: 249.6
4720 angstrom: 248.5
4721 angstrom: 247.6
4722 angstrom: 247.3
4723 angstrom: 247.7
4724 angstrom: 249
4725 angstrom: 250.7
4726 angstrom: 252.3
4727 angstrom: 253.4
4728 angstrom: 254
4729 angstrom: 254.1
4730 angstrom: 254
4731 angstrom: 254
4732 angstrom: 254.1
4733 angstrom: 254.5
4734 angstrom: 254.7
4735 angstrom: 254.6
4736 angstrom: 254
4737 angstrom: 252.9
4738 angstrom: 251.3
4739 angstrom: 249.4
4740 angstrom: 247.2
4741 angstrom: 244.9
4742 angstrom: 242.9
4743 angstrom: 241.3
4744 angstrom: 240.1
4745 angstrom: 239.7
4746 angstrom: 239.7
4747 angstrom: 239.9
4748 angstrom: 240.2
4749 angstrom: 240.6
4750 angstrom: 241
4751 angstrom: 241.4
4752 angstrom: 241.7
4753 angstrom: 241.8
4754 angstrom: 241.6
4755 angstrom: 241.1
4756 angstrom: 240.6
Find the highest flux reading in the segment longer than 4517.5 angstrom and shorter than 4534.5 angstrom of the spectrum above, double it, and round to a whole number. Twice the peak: 544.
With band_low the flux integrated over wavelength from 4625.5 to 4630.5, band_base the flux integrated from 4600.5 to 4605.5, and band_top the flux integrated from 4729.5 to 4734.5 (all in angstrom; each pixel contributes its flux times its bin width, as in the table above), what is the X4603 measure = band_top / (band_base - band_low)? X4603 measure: -31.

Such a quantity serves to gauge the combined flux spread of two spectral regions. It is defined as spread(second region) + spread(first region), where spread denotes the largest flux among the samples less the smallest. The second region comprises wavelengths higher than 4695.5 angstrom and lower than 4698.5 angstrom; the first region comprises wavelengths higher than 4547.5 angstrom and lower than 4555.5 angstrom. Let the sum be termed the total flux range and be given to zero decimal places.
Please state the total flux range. 11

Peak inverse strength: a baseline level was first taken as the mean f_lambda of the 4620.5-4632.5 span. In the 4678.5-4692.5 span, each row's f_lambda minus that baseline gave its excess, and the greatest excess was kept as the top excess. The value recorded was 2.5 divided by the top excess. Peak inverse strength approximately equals 0.32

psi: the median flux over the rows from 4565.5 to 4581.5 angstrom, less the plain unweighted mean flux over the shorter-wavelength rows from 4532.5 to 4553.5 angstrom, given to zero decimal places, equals 14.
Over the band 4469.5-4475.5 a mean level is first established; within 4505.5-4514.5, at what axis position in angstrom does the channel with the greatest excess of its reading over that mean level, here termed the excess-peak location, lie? 4506 angstrom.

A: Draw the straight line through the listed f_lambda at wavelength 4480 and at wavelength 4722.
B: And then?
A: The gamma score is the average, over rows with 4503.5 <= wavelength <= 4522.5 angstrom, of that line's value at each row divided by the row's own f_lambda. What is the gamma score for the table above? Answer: 1.001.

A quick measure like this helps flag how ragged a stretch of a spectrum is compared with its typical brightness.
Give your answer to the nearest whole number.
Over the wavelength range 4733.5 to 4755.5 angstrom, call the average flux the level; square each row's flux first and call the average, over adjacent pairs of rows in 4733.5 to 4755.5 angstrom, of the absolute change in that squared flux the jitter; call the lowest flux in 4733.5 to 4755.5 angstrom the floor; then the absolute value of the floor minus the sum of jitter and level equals 422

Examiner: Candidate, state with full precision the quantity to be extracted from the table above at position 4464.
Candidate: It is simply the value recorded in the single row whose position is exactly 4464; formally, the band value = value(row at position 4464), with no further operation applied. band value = 289.3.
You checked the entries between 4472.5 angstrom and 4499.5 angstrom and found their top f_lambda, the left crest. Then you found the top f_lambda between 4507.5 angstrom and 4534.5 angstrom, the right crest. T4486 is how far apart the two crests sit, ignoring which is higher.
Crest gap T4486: 15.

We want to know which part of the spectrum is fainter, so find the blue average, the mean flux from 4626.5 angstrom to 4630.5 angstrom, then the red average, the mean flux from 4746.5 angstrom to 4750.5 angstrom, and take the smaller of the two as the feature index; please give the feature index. 240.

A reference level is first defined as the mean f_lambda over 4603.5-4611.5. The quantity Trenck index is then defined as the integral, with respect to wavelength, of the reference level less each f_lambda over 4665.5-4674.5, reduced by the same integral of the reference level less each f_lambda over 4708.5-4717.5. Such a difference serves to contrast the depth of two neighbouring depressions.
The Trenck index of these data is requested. -3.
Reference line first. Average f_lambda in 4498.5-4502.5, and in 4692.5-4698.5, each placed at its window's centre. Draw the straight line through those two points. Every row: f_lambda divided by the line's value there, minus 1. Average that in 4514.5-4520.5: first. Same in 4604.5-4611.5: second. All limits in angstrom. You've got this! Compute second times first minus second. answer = 0.11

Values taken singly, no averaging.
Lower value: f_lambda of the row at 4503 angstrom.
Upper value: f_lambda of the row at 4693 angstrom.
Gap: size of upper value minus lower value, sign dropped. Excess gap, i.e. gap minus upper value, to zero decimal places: -193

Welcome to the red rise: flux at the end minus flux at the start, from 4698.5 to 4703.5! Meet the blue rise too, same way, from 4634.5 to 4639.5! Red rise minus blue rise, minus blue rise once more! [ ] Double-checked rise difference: -22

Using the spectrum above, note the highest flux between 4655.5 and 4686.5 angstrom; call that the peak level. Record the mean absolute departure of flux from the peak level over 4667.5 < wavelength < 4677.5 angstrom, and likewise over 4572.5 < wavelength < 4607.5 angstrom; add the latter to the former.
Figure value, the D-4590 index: 11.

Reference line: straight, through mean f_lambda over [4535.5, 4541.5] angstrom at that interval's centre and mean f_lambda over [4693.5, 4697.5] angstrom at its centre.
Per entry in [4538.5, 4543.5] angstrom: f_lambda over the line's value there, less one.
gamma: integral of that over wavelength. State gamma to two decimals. 0.28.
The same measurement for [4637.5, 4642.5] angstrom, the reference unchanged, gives 0.47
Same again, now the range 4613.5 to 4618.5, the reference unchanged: 0.20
